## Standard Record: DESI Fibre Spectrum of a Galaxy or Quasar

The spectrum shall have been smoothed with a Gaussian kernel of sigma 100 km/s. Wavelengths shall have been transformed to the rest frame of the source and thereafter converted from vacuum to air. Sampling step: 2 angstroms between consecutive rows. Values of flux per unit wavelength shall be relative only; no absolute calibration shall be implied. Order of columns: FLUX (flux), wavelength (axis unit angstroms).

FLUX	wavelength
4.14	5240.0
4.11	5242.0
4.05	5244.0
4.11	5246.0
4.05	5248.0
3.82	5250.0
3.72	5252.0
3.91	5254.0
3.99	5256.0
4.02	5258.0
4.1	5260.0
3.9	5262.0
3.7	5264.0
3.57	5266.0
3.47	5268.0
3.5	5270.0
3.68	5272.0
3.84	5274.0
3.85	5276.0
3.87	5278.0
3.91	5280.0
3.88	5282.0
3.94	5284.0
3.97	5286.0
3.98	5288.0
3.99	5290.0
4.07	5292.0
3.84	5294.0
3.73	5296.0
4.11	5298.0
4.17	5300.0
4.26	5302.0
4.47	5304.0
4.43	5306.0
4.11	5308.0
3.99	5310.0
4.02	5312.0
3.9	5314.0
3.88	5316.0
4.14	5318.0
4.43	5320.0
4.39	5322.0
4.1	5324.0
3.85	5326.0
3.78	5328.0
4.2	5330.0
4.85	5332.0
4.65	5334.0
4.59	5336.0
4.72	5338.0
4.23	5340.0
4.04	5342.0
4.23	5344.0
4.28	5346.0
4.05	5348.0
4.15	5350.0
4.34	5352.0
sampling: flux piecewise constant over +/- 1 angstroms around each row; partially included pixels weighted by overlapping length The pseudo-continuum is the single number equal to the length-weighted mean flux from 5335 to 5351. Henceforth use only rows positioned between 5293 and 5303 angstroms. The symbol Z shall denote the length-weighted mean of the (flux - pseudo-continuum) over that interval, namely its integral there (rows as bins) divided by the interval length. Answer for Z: -0.26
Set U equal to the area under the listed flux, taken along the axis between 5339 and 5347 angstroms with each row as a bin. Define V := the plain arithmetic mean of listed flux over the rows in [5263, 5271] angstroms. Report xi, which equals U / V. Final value 9.4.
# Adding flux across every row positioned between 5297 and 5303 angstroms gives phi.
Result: 12.5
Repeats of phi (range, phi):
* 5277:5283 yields 11.7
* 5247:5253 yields 11.6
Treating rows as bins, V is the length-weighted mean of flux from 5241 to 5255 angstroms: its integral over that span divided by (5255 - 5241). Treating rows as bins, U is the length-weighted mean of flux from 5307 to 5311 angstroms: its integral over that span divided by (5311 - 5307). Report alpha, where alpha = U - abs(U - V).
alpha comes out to 3.97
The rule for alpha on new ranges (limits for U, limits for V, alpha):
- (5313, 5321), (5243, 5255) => 3.94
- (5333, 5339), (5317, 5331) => 4.13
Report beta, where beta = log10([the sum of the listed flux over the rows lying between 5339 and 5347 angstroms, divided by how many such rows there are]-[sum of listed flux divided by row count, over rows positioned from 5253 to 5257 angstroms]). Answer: -0.6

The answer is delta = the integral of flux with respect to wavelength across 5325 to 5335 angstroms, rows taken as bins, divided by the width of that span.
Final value 4.27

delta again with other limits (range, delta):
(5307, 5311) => 4.05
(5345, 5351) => 4.16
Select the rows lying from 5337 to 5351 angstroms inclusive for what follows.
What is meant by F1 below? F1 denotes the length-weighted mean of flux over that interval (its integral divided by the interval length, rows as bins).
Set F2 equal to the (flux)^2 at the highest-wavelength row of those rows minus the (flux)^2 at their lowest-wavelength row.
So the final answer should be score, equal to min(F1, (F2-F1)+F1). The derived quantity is -5.1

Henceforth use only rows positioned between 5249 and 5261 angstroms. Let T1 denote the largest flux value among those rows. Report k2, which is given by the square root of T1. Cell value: 2.02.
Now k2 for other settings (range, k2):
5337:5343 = 2.17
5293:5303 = 2.06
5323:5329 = 2.02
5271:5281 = 1.98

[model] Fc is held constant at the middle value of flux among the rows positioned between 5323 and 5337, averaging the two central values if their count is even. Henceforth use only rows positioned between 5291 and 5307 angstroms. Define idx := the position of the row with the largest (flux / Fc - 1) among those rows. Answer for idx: 5304.0 angstroms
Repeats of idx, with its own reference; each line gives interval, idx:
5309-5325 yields 5320.0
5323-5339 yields 5332.0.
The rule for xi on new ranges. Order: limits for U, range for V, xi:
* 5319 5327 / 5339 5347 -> 8.0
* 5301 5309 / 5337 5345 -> 8.0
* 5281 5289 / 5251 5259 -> 8.1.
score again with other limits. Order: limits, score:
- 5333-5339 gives 0.7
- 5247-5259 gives -0.2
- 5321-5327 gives -4.4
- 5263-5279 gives 1.3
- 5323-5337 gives 4.3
